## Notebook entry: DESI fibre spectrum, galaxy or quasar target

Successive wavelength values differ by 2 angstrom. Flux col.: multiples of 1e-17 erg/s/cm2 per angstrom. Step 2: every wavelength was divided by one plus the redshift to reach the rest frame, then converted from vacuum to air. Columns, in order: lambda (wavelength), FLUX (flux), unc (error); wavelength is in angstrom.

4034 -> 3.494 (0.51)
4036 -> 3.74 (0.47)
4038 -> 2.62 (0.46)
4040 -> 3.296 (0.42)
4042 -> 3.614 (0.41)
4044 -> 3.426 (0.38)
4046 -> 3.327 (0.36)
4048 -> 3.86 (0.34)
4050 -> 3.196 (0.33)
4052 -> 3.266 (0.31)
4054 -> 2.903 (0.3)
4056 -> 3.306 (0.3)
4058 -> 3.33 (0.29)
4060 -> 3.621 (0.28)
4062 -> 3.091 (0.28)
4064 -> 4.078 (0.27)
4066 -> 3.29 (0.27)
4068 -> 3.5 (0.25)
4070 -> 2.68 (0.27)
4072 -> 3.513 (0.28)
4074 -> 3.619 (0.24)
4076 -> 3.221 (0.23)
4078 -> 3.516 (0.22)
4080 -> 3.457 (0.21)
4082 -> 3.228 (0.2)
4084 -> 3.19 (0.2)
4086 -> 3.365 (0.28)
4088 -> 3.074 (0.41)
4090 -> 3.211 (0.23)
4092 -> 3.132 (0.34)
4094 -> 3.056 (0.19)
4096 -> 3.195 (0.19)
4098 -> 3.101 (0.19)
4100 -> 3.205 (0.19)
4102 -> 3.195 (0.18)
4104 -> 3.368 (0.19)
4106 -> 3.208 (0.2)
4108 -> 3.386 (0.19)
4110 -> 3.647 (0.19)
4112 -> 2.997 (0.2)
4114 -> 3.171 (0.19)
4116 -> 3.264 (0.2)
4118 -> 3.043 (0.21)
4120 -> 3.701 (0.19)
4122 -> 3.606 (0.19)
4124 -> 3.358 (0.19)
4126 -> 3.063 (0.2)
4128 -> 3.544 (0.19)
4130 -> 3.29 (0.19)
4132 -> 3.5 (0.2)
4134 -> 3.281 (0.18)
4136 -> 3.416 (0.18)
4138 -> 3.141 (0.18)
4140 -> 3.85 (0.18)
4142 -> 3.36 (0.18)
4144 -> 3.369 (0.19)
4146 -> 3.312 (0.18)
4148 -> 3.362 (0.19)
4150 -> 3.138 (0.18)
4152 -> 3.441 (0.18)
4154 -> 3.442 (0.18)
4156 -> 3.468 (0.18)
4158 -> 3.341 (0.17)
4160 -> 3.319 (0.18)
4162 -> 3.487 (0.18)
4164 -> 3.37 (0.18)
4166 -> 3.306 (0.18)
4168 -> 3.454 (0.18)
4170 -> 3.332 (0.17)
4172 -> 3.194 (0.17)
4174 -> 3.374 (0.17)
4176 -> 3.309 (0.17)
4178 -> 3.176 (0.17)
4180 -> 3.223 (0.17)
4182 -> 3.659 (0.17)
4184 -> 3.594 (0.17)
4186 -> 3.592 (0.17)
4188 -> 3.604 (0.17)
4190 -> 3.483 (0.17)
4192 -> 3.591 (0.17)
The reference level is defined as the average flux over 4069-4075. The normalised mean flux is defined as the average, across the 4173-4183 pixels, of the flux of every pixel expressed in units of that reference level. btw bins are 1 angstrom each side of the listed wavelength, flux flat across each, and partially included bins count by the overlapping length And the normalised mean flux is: 1.02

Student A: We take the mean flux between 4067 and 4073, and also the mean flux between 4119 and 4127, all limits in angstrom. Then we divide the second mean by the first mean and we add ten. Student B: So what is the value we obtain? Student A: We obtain 11.06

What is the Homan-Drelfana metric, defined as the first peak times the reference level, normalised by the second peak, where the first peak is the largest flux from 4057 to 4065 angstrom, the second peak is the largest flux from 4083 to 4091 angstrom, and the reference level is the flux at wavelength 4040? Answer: 4.0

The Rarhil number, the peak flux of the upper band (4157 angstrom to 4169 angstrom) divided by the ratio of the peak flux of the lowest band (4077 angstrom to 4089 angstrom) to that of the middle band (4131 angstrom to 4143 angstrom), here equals 3.82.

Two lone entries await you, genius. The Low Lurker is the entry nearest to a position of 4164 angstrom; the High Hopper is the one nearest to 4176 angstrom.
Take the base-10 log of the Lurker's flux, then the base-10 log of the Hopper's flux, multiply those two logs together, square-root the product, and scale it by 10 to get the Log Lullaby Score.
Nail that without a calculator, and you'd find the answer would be 5.2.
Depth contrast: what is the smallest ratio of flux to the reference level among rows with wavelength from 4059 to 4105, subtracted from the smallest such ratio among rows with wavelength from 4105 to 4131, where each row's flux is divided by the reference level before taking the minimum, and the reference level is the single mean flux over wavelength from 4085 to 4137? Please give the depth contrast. 0.10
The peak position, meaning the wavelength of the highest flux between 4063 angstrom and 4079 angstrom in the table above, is 4064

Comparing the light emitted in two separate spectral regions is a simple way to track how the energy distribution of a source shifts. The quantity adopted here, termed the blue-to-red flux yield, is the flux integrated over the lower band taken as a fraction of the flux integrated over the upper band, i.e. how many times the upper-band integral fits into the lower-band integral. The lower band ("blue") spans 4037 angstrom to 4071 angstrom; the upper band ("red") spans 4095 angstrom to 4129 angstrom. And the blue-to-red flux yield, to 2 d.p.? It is 1.01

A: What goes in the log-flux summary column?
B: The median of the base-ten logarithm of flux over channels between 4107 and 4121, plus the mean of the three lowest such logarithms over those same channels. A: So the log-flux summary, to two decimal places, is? 1.00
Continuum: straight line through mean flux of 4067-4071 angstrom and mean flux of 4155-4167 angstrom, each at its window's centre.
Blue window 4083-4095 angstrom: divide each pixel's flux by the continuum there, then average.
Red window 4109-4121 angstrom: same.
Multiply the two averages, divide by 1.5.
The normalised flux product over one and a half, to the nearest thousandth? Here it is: 0.685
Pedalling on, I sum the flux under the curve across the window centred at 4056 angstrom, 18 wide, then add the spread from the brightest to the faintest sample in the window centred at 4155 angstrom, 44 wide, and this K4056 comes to 62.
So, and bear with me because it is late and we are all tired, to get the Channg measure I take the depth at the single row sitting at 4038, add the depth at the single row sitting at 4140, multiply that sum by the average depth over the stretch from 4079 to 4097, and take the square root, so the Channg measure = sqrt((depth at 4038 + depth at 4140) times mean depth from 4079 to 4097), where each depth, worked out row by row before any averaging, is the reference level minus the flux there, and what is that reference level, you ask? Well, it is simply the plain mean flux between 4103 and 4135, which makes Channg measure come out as 0.16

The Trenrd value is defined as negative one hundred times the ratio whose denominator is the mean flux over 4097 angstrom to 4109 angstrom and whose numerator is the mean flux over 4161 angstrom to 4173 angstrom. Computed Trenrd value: -103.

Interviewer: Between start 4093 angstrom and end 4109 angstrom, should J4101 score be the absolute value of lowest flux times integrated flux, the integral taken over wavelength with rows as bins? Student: 157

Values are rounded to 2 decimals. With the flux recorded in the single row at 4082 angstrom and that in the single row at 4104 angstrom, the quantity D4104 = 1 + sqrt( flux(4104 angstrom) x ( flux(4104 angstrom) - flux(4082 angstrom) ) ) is 1.69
